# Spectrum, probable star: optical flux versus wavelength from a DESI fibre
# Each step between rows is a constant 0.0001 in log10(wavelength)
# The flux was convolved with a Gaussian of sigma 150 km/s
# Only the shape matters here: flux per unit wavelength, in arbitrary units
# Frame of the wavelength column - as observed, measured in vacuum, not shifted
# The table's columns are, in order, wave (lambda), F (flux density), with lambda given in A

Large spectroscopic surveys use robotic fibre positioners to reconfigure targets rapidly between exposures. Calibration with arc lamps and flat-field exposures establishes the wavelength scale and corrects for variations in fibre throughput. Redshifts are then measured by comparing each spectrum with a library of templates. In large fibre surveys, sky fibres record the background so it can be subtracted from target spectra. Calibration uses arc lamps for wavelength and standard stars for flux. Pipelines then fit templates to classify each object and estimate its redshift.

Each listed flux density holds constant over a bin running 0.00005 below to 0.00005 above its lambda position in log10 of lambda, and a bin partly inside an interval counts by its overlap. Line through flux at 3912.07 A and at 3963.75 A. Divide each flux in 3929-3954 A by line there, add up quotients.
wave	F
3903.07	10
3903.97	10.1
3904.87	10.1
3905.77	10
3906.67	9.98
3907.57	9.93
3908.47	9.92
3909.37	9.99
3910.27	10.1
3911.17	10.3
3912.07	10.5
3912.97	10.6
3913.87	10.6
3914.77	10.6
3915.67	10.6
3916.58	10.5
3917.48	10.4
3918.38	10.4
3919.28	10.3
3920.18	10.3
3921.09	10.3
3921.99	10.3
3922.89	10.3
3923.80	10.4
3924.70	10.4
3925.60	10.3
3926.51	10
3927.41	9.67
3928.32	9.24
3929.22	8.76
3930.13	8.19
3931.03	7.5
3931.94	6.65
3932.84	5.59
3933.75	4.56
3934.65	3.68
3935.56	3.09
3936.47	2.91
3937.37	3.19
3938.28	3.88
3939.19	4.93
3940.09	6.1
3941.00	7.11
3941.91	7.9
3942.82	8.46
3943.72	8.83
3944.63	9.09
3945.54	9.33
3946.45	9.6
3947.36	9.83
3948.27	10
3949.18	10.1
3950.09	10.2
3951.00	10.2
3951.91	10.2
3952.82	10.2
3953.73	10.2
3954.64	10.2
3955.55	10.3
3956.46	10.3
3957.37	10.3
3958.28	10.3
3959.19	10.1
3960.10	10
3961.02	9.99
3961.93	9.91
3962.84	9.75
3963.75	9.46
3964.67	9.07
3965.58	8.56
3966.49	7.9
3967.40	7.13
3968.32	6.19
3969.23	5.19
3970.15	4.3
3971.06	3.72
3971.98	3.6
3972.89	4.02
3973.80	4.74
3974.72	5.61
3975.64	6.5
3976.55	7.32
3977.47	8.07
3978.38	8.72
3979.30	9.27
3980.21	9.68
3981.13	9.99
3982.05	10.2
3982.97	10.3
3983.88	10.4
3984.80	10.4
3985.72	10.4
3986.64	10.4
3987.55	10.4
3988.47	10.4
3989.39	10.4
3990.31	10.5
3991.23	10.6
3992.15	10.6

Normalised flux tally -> 21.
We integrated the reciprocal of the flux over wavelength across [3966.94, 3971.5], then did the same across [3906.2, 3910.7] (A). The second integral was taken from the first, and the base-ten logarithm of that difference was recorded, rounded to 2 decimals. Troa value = -0.34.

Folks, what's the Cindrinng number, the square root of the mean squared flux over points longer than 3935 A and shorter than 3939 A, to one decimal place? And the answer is 3.3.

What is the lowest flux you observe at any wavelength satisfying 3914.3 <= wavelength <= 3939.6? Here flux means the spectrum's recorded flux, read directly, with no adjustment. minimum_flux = 2.91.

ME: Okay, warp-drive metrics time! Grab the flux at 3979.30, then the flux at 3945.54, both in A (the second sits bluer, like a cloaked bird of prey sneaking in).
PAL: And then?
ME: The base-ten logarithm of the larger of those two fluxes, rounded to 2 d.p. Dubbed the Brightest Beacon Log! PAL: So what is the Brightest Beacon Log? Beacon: 0.97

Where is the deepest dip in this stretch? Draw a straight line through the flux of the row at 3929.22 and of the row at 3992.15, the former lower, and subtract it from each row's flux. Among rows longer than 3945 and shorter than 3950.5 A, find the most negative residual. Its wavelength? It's 3945.54 A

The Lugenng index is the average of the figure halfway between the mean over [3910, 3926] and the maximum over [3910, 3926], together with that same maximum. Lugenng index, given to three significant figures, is 10.6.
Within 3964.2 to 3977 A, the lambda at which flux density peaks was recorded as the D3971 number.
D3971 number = 3964.67 A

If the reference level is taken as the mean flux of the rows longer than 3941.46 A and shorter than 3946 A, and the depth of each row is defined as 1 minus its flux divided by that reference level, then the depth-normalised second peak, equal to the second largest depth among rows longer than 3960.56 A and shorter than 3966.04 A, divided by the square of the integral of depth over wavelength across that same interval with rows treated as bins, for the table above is -0.19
